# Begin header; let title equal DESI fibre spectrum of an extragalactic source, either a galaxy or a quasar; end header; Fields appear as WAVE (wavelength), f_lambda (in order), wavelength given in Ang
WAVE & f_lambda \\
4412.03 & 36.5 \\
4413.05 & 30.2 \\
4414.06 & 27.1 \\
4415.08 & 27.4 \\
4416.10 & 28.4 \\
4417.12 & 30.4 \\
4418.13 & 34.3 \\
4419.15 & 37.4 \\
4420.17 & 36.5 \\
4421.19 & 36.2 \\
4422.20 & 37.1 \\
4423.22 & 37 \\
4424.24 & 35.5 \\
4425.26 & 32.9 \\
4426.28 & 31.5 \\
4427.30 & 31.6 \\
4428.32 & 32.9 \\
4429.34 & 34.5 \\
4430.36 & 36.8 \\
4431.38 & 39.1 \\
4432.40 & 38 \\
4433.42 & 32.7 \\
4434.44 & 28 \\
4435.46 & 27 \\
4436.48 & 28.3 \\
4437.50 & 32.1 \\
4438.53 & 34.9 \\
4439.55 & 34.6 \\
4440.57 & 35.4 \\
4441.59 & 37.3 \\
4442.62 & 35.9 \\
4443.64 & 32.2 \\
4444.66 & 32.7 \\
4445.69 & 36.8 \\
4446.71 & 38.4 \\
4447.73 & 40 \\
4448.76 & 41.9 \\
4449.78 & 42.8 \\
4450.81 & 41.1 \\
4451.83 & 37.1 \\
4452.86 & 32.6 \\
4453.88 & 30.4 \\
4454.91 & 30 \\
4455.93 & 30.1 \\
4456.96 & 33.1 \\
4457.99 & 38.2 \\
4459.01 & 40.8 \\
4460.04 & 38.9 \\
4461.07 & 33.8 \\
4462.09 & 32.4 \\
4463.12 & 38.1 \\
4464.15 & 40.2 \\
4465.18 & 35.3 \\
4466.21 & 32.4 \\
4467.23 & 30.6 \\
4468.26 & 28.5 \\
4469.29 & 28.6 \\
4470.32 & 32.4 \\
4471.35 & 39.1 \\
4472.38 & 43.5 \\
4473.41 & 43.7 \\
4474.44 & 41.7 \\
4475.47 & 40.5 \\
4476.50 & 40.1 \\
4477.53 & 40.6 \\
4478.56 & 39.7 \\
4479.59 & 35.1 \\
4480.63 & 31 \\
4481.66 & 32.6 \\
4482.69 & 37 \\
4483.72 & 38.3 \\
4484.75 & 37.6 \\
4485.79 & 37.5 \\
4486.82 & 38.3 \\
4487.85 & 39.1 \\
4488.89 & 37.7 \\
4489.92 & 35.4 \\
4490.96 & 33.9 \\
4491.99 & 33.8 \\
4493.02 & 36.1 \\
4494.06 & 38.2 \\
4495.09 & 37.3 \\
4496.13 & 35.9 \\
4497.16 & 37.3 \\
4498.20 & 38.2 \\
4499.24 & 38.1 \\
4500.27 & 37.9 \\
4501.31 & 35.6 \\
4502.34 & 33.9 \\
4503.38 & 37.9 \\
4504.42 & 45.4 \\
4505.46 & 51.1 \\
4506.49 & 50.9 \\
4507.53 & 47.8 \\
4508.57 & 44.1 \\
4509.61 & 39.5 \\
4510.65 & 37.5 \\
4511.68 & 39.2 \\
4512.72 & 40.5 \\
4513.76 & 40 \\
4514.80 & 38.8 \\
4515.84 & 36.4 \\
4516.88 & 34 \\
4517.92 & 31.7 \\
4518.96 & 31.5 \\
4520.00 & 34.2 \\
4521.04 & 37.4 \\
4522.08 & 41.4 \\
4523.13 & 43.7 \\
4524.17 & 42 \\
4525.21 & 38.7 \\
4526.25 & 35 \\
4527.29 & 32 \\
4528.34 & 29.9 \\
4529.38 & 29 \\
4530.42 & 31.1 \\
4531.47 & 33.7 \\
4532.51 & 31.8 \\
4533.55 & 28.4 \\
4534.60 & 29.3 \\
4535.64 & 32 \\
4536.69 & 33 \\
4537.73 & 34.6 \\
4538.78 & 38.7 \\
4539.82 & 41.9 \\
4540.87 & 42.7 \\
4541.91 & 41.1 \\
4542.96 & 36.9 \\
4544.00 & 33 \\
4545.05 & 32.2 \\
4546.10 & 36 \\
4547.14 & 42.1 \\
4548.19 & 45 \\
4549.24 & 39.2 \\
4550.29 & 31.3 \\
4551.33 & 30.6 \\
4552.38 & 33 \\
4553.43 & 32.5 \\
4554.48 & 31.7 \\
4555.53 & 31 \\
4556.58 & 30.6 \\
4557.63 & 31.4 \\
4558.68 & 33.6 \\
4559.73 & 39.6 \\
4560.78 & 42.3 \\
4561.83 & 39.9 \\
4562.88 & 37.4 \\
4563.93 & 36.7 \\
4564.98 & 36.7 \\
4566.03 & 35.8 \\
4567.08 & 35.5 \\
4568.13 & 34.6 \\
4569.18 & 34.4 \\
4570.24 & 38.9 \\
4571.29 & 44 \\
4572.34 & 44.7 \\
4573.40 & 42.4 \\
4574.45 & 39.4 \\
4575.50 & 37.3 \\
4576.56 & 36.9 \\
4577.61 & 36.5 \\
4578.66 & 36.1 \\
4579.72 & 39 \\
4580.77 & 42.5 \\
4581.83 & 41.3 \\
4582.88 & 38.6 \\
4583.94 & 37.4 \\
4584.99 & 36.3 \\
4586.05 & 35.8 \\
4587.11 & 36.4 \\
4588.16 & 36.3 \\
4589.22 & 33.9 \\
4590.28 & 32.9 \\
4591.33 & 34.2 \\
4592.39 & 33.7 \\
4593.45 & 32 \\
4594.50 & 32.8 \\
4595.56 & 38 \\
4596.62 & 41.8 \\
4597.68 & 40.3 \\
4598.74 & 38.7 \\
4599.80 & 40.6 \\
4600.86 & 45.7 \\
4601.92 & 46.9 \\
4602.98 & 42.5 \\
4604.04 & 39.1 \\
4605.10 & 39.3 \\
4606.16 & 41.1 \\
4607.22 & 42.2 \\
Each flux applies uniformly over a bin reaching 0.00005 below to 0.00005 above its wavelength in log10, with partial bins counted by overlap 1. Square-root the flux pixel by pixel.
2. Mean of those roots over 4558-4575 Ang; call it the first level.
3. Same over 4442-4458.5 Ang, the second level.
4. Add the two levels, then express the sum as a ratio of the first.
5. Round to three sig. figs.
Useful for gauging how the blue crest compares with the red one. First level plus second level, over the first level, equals 1.96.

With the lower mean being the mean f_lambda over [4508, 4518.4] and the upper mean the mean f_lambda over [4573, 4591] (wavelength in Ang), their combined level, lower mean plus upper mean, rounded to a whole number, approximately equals 76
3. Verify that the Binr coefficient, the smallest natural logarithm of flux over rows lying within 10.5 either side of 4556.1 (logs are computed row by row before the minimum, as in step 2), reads 3.42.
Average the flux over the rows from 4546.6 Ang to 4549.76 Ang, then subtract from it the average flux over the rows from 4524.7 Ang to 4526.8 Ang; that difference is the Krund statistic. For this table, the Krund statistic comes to 5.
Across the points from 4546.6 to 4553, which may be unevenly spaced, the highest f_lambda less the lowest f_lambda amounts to 14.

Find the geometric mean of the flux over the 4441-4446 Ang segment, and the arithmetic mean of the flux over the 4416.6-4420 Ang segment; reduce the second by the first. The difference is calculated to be -1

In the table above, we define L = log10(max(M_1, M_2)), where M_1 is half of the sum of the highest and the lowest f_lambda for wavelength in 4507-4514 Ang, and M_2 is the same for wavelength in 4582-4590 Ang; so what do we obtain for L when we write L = 1.630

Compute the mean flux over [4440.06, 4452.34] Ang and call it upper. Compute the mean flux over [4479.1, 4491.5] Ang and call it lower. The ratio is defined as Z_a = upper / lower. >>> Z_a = 1.04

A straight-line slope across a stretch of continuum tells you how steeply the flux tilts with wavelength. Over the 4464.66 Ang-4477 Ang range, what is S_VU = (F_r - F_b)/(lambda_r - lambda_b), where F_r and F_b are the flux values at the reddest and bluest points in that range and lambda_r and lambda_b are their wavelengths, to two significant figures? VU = 0.42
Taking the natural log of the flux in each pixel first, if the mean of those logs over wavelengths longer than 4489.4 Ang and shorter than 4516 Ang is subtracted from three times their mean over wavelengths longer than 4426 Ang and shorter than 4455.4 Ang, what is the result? 6.96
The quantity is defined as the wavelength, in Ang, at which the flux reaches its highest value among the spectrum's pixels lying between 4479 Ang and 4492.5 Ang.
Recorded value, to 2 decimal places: 4487.85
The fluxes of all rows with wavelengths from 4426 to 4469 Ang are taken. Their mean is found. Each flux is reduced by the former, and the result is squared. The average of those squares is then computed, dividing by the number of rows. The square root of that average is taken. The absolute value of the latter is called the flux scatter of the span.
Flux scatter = 4.0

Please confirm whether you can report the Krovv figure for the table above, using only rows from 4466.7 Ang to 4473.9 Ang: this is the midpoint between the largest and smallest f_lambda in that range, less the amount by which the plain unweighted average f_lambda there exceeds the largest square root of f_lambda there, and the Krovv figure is 7.5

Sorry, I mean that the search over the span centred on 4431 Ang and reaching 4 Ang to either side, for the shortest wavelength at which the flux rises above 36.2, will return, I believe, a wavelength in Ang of 4430.36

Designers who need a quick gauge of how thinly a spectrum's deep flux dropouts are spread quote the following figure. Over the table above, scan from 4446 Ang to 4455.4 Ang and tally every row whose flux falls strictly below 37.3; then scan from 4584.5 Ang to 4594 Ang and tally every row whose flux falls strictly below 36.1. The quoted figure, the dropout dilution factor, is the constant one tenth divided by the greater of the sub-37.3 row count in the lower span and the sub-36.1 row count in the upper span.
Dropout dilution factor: 0.017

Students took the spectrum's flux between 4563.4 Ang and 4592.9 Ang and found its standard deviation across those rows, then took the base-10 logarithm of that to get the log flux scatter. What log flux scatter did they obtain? 0.49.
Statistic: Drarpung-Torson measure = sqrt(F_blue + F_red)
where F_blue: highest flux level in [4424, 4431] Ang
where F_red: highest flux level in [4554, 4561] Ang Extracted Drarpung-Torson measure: 8.89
